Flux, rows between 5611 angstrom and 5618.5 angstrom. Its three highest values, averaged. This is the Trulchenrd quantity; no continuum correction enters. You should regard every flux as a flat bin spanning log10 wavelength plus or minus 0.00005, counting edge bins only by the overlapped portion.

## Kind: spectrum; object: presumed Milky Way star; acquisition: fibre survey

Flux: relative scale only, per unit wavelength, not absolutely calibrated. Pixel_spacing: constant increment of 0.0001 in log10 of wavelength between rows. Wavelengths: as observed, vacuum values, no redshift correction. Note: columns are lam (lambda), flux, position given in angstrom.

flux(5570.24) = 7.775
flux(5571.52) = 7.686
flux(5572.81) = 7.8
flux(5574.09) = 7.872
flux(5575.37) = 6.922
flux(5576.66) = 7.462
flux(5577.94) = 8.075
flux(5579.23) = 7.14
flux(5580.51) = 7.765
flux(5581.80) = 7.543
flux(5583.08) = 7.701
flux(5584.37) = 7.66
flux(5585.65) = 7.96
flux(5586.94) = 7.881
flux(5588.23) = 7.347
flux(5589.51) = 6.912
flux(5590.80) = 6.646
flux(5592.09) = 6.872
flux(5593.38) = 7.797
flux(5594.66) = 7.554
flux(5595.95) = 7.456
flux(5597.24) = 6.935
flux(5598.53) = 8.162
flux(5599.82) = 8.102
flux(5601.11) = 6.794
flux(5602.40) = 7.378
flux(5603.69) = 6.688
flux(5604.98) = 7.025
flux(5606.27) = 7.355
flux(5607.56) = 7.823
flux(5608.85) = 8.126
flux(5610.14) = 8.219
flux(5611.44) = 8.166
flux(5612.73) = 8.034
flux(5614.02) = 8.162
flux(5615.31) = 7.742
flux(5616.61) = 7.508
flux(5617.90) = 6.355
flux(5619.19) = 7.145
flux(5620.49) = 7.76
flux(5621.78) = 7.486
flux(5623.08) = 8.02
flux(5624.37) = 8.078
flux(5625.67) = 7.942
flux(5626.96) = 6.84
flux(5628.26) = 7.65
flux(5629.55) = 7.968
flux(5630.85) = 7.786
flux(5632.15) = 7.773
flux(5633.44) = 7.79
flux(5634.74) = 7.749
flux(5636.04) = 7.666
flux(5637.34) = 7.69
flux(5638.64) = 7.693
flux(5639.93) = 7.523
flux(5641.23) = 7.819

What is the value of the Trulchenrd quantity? 8.12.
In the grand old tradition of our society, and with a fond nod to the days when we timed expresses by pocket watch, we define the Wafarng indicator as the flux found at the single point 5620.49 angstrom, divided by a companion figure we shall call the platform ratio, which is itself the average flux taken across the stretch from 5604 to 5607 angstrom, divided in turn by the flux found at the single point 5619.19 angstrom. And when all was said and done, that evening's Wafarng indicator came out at 7.7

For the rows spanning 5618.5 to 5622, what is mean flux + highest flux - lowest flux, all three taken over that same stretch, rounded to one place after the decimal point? 8.1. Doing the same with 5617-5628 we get 9.2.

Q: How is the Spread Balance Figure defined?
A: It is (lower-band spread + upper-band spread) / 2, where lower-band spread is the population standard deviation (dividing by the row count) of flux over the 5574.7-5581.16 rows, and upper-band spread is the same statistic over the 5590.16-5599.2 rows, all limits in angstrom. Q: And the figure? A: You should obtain 0.46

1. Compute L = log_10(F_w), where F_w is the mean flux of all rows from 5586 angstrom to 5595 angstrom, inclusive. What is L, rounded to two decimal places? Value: 0.86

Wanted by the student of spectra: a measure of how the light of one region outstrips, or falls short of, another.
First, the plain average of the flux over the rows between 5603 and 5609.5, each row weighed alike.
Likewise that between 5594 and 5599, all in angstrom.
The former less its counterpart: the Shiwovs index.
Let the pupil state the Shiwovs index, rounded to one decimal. -0.1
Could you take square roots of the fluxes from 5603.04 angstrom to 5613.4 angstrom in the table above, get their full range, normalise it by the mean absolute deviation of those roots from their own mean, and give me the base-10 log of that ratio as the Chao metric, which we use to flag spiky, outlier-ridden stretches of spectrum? 0.495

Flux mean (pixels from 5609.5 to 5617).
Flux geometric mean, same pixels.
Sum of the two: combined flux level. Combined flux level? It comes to 15.9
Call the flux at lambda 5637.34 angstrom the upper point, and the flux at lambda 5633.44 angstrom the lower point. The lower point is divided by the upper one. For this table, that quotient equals 1.01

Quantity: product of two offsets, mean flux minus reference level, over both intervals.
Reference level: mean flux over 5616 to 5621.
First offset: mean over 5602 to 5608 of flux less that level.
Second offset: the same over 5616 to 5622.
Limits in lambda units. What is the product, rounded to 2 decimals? 0.00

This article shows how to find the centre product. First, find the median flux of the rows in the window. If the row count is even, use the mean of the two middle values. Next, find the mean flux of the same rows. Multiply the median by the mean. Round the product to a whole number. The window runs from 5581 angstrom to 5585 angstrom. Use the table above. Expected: 58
